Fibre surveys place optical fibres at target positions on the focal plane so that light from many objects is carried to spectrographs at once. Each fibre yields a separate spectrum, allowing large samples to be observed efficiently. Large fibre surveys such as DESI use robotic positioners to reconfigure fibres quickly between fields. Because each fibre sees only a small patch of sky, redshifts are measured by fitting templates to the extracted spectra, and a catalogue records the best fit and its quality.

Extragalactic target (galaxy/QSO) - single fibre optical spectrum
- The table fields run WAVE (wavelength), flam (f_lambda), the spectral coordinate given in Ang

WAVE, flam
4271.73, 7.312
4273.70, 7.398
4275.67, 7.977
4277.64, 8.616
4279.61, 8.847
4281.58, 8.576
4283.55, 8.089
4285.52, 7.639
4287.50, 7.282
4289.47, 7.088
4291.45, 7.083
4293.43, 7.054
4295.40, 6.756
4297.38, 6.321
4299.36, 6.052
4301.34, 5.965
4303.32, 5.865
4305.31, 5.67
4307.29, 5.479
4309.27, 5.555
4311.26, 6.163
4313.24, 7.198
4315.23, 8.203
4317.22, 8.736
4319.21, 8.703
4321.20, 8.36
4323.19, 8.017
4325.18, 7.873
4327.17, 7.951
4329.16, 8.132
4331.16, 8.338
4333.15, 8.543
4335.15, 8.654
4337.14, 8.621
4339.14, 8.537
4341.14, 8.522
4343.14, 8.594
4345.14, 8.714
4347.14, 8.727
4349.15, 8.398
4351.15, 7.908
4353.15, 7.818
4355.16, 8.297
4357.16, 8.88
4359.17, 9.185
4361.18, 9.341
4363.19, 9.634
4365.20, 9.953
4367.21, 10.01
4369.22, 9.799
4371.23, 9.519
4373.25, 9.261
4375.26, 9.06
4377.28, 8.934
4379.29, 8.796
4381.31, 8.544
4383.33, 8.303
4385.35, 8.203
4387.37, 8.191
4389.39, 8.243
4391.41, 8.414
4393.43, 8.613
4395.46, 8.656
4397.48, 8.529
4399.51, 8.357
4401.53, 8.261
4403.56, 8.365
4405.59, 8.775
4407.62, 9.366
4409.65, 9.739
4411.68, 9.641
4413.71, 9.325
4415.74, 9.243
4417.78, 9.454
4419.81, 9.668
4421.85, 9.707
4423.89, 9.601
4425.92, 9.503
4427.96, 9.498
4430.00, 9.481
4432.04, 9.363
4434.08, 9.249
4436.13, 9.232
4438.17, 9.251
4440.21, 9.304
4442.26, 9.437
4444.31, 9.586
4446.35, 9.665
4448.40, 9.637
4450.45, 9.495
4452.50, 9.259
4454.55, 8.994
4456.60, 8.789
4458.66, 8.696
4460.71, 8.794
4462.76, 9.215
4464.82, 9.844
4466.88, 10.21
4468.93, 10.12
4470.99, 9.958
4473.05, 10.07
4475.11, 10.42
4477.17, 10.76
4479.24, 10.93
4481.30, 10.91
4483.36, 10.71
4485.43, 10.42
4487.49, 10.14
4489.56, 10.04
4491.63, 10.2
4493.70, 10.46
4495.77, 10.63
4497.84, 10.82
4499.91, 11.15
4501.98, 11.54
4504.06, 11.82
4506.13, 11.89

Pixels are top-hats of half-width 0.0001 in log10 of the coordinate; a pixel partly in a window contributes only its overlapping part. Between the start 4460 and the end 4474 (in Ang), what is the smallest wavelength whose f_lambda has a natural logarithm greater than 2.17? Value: 4460.71 Ang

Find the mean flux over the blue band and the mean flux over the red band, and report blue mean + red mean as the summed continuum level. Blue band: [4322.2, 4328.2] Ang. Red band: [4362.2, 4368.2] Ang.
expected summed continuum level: 17.8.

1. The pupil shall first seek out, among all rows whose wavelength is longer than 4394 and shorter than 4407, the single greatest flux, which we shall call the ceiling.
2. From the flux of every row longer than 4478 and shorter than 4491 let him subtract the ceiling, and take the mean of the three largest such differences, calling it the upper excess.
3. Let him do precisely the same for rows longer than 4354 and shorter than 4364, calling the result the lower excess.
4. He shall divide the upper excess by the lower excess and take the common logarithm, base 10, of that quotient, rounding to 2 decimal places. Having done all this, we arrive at 0.53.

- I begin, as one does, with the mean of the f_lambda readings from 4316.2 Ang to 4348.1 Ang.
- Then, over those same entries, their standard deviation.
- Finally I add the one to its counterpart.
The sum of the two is 8.7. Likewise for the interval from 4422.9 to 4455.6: 9.6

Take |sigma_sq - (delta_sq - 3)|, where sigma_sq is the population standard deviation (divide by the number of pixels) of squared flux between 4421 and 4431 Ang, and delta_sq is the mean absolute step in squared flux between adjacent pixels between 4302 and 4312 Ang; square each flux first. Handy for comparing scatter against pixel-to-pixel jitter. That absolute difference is 2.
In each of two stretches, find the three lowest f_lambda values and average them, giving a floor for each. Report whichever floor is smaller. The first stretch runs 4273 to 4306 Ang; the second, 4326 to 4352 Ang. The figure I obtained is 5.8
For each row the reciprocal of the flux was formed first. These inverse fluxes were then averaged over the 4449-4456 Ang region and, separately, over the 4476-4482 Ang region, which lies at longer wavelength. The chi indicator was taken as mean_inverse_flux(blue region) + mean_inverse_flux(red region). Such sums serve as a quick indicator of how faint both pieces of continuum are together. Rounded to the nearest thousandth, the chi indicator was 0.200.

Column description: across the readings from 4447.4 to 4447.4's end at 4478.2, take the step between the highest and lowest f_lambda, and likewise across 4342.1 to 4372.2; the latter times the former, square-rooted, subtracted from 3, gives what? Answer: 0.9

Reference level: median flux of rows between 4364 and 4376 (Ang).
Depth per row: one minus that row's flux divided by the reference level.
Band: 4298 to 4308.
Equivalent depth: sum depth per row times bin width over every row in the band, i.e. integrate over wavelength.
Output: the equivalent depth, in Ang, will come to 4.0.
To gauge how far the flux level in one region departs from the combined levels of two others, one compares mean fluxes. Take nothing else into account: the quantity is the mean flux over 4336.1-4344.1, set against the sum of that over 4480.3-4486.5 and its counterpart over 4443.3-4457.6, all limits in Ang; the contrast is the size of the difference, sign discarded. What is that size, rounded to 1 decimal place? 11.5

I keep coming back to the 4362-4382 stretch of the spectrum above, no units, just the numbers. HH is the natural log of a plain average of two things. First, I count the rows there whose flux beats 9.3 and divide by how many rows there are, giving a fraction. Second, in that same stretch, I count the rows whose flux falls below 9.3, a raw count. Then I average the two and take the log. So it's 1.0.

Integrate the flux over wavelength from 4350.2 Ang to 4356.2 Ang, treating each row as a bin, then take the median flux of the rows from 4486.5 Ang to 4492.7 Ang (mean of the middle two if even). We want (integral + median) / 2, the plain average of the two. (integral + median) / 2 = 29.1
